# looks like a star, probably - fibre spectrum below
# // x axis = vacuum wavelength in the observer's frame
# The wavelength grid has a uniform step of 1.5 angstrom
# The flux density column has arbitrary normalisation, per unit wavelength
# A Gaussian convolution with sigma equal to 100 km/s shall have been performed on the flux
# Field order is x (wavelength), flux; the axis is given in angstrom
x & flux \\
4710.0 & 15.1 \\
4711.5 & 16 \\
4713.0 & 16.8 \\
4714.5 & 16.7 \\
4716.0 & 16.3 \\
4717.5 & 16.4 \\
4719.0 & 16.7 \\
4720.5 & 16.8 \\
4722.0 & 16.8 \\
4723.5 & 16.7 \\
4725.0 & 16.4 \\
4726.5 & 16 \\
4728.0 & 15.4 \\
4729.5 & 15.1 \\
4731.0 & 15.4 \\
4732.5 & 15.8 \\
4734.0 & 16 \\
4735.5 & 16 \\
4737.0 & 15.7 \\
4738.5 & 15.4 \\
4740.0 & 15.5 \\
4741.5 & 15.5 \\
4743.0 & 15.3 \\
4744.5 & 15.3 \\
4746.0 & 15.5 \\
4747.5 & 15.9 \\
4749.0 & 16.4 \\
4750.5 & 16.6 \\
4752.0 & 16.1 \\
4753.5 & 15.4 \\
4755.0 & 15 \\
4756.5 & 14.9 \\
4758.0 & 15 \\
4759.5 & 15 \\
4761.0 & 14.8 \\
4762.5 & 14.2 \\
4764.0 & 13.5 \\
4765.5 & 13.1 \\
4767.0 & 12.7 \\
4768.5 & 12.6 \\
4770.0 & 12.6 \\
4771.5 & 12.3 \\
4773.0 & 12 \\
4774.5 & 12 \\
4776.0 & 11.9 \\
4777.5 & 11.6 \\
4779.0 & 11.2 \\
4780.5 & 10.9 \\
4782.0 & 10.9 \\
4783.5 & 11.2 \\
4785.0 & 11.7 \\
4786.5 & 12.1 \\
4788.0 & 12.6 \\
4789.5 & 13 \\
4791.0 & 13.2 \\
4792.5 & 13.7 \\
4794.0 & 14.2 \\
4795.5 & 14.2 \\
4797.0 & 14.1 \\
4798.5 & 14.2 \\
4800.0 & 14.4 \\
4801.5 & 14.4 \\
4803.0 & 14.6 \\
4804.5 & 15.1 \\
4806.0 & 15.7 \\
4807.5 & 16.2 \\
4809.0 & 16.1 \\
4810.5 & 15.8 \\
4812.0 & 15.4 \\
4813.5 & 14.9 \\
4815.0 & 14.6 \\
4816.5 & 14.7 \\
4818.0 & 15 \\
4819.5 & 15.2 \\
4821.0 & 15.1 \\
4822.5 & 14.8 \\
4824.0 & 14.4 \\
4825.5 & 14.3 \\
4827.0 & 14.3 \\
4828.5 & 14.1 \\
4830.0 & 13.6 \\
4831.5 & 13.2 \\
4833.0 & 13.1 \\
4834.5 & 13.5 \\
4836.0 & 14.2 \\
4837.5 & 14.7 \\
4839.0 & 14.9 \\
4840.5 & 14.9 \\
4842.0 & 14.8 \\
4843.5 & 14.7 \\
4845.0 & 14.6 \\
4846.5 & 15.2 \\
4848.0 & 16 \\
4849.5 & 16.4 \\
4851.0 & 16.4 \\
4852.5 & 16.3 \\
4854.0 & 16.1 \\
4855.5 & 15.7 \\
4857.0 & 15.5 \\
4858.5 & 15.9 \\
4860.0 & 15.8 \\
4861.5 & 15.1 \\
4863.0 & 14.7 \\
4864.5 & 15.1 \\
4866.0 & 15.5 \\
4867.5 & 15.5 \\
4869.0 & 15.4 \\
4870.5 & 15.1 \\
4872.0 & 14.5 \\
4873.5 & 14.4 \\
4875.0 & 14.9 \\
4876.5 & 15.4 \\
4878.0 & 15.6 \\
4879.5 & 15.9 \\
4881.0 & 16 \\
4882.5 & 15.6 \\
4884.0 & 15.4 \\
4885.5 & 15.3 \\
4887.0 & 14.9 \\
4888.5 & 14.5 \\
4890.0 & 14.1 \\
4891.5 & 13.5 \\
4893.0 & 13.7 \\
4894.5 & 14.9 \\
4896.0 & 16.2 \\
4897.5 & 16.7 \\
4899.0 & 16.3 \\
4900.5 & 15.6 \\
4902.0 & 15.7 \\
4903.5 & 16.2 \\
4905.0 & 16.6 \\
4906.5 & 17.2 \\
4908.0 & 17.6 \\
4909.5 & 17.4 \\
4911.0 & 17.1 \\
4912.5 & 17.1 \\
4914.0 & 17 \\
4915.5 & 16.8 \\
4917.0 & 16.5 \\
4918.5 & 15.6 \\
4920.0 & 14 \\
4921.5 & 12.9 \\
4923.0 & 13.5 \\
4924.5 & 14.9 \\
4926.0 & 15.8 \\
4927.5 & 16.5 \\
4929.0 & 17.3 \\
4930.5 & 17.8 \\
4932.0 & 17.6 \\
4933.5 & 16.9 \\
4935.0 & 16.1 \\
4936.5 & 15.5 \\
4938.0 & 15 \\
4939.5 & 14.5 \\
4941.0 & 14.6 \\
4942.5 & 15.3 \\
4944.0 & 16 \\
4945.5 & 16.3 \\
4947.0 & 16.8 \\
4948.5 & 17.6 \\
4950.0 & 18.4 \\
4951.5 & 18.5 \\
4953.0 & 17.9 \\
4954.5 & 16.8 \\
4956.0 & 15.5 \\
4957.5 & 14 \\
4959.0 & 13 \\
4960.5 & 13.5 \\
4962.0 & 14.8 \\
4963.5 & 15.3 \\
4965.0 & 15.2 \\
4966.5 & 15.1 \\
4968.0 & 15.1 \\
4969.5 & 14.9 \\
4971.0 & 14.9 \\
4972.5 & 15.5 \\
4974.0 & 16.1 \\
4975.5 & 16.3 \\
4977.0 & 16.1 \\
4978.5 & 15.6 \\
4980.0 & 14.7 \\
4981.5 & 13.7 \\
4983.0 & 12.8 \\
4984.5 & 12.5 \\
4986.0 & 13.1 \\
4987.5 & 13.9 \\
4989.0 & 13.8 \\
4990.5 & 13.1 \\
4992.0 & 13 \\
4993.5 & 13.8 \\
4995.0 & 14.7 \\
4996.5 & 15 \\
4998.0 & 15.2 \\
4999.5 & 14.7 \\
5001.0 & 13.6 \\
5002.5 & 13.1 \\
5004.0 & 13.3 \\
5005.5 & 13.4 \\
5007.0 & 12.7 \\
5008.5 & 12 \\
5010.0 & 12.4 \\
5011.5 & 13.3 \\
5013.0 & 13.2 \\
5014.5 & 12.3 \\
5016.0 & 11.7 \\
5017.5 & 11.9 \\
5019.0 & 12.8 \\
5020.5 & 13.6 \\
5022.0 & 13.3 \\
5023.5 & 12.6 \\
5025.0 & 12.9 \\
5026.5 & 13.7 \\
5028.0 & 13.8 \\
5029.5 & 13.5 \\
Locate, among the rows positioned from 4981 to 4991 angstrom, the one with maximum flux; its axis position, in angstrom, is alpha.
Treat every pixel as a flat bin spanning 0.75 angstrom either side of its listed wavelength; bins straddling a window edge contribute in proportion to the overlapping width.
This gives 4987.5 angstrom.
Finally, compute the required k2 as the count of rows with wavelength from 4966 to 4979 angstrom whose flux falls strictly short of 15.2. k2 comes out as 4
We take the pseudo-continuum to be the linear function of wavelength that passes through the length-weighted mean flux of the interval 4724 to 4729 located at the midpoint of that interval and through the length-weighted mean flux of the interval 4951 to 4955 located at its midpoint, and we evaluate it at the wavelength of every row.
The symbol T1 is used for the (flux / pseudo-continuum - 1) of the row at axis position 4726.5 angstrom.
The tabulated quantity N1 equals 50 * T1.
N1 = 0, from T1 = 0.00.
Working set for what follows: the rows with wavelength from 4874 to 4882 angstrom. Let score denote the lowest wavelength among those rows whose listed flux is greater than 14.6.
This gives 4875.0 angstrom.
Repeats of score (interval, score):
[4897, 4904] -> 4897.5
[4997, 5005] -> 4998.0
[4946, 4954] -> 4947.0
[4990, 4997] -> 4995.0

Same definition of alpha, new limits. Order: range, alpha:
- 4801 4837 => 4807.5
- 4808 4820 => 4809.0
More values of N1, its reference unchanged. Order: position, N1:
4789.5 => -10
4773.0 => -13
